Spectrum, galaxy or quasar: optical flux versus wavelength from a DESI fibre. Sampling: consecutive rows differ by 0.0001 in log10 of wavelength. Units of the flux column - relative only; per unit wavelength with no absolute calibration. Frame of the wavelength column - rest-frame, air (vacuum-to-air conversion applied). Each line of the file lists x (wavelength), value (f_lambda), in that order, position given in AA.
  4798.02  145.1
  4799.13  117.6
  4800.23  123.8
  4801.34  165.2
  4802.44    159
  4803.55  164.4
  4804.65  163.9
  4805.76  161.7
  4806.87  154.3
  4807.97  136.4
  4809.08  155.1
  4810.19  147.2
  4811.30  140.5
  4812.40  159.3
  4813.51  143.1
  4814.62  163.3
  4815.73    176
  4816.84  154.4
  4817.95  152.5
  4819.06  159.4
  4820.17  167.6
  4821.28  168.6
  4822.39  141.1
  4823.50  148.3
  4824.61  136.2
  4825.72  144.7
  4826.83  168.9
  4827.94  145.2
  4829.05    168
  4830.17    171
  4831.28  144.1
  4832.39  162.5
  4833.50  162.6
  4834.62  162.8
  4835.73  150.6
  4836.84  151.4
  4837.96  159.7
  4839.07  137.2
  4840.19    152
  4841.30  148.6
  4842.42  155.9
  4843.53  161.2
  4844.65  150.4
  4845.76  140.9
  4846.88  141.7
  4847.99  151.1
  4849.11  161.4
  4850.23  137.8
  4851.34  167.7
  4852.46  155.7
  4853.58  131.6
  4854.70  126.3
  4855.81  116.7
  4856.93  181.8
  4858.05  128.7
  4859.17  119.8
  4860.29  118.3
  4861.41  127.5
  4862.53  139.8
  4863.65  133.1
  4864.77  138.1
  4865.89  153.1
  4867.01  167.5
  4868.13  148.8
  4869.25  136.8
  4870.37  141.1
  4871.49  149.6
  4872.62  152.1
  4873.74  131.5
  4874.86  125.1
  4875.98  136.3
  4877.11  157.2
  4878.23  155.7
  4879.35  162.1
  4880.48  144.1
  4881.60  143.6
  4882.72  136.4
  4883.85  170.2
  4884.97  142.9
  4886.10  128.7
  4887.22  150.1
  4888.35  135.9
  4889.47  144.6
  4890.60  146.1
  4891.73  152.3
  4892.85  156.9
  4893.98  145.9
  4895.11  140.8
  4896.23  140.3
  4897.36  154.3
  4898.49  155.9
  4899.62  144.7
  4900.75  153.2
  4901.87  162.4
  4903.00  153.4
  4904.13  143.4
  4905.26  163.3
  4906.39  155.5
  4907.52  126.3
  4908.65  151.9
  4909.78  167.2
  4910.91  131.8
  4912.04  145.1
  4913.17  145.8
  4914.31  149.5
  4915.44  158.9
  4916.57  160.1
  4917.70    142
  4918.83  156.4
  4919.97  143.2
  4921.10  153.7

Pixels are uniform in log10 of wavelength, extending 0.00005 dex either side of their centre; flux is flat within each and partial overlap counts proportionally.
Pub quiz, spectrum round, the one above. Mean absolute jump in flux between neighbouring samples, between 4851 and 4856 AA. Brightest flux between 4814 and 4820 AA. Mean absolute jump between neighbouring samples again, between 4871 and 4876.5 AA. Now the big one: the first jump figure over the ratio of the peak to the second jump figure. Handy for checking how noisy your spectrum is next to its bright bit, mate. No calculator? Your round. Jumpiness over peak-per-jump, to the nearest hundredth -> 0.74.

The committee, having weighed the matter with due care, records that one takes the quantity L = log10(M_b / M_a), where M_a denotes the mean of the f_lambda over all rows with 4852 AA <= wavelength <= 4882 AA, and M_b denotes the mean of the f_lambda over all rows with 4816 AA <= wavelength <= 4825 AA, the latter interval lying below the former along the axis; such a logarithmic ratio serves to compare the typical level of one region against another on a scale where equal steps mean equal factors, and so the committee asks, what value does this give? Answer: 0.04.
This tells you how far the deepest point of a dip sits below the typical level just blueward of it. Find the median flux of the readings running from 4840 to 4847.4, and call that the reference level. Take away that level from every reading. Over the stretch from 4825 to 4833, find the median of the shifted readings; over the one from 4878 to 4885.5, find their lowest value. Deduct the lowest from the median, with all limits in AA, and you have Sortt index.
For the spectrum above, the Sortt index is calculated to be 26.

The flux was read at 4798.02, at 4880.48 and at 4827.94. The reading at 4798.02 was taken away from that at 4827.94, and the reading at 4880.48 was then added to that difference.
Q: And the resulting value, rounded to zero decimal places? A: 144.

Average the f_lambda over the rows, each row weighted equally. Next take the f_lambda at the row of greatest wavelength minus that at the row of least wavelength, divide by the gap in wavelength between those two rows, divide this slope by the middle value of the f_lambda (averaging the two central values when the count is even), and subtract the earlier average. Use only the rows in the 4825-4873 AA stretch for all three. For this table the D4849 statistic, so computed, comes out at -148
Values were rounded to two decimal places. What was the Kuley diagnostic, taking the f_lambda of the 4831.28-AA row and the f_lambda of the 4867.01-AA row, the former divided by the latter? 0.86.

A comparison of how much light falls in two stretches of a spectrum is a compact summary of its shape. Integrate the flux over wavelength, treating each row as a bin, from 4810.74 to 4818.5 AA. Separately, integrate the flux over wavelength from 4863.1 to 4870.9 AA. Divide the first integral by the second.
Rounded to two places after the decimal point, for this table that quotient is 1.06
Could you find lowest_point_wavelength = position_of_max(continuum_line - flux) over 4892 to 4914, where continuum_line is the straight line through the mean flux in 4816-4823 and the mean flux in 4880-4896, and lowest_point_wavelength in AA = 4907.52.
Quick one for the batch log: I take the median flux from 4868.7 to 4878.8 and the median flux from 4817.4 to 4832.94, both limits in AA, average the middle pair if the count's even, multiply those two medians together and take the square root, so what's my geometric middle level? 148.3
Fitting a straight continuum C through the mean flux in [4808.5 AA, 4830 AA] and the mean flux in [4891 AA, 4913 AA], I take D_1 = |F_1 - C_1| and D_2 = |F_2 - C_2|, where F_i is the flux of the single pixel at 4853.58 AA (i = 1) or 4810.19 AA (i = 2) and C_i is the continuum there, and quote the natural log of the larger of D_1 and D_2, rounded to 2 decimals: 3.05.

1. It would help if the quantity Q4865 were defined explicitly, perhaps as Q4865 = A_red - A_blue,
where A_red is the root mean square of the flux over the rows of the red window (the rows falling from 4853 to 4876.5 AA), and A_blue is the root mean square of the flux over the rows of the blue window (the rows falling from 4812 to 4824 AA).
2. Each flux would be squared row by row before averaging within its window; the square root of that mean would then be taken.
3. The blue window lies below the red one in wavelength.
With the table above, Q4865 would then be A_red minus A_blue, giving -19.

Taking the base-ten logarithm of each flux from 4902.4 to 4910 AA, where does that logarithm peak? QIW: 4909.78 AA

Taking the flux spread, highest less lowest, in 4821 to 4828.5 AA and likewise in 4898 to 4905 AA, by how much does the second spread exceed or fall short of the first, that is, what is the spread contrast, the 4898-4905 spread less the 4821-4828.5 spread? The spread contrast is -14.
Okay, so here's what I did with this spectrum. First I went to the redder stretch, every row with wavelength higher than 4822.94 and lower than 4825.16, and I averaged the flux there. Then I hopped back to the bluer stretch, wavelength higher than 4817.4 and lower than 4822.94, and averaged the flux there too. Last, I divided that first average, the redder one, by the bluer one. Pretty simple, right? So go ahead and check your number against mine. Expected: 0.90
